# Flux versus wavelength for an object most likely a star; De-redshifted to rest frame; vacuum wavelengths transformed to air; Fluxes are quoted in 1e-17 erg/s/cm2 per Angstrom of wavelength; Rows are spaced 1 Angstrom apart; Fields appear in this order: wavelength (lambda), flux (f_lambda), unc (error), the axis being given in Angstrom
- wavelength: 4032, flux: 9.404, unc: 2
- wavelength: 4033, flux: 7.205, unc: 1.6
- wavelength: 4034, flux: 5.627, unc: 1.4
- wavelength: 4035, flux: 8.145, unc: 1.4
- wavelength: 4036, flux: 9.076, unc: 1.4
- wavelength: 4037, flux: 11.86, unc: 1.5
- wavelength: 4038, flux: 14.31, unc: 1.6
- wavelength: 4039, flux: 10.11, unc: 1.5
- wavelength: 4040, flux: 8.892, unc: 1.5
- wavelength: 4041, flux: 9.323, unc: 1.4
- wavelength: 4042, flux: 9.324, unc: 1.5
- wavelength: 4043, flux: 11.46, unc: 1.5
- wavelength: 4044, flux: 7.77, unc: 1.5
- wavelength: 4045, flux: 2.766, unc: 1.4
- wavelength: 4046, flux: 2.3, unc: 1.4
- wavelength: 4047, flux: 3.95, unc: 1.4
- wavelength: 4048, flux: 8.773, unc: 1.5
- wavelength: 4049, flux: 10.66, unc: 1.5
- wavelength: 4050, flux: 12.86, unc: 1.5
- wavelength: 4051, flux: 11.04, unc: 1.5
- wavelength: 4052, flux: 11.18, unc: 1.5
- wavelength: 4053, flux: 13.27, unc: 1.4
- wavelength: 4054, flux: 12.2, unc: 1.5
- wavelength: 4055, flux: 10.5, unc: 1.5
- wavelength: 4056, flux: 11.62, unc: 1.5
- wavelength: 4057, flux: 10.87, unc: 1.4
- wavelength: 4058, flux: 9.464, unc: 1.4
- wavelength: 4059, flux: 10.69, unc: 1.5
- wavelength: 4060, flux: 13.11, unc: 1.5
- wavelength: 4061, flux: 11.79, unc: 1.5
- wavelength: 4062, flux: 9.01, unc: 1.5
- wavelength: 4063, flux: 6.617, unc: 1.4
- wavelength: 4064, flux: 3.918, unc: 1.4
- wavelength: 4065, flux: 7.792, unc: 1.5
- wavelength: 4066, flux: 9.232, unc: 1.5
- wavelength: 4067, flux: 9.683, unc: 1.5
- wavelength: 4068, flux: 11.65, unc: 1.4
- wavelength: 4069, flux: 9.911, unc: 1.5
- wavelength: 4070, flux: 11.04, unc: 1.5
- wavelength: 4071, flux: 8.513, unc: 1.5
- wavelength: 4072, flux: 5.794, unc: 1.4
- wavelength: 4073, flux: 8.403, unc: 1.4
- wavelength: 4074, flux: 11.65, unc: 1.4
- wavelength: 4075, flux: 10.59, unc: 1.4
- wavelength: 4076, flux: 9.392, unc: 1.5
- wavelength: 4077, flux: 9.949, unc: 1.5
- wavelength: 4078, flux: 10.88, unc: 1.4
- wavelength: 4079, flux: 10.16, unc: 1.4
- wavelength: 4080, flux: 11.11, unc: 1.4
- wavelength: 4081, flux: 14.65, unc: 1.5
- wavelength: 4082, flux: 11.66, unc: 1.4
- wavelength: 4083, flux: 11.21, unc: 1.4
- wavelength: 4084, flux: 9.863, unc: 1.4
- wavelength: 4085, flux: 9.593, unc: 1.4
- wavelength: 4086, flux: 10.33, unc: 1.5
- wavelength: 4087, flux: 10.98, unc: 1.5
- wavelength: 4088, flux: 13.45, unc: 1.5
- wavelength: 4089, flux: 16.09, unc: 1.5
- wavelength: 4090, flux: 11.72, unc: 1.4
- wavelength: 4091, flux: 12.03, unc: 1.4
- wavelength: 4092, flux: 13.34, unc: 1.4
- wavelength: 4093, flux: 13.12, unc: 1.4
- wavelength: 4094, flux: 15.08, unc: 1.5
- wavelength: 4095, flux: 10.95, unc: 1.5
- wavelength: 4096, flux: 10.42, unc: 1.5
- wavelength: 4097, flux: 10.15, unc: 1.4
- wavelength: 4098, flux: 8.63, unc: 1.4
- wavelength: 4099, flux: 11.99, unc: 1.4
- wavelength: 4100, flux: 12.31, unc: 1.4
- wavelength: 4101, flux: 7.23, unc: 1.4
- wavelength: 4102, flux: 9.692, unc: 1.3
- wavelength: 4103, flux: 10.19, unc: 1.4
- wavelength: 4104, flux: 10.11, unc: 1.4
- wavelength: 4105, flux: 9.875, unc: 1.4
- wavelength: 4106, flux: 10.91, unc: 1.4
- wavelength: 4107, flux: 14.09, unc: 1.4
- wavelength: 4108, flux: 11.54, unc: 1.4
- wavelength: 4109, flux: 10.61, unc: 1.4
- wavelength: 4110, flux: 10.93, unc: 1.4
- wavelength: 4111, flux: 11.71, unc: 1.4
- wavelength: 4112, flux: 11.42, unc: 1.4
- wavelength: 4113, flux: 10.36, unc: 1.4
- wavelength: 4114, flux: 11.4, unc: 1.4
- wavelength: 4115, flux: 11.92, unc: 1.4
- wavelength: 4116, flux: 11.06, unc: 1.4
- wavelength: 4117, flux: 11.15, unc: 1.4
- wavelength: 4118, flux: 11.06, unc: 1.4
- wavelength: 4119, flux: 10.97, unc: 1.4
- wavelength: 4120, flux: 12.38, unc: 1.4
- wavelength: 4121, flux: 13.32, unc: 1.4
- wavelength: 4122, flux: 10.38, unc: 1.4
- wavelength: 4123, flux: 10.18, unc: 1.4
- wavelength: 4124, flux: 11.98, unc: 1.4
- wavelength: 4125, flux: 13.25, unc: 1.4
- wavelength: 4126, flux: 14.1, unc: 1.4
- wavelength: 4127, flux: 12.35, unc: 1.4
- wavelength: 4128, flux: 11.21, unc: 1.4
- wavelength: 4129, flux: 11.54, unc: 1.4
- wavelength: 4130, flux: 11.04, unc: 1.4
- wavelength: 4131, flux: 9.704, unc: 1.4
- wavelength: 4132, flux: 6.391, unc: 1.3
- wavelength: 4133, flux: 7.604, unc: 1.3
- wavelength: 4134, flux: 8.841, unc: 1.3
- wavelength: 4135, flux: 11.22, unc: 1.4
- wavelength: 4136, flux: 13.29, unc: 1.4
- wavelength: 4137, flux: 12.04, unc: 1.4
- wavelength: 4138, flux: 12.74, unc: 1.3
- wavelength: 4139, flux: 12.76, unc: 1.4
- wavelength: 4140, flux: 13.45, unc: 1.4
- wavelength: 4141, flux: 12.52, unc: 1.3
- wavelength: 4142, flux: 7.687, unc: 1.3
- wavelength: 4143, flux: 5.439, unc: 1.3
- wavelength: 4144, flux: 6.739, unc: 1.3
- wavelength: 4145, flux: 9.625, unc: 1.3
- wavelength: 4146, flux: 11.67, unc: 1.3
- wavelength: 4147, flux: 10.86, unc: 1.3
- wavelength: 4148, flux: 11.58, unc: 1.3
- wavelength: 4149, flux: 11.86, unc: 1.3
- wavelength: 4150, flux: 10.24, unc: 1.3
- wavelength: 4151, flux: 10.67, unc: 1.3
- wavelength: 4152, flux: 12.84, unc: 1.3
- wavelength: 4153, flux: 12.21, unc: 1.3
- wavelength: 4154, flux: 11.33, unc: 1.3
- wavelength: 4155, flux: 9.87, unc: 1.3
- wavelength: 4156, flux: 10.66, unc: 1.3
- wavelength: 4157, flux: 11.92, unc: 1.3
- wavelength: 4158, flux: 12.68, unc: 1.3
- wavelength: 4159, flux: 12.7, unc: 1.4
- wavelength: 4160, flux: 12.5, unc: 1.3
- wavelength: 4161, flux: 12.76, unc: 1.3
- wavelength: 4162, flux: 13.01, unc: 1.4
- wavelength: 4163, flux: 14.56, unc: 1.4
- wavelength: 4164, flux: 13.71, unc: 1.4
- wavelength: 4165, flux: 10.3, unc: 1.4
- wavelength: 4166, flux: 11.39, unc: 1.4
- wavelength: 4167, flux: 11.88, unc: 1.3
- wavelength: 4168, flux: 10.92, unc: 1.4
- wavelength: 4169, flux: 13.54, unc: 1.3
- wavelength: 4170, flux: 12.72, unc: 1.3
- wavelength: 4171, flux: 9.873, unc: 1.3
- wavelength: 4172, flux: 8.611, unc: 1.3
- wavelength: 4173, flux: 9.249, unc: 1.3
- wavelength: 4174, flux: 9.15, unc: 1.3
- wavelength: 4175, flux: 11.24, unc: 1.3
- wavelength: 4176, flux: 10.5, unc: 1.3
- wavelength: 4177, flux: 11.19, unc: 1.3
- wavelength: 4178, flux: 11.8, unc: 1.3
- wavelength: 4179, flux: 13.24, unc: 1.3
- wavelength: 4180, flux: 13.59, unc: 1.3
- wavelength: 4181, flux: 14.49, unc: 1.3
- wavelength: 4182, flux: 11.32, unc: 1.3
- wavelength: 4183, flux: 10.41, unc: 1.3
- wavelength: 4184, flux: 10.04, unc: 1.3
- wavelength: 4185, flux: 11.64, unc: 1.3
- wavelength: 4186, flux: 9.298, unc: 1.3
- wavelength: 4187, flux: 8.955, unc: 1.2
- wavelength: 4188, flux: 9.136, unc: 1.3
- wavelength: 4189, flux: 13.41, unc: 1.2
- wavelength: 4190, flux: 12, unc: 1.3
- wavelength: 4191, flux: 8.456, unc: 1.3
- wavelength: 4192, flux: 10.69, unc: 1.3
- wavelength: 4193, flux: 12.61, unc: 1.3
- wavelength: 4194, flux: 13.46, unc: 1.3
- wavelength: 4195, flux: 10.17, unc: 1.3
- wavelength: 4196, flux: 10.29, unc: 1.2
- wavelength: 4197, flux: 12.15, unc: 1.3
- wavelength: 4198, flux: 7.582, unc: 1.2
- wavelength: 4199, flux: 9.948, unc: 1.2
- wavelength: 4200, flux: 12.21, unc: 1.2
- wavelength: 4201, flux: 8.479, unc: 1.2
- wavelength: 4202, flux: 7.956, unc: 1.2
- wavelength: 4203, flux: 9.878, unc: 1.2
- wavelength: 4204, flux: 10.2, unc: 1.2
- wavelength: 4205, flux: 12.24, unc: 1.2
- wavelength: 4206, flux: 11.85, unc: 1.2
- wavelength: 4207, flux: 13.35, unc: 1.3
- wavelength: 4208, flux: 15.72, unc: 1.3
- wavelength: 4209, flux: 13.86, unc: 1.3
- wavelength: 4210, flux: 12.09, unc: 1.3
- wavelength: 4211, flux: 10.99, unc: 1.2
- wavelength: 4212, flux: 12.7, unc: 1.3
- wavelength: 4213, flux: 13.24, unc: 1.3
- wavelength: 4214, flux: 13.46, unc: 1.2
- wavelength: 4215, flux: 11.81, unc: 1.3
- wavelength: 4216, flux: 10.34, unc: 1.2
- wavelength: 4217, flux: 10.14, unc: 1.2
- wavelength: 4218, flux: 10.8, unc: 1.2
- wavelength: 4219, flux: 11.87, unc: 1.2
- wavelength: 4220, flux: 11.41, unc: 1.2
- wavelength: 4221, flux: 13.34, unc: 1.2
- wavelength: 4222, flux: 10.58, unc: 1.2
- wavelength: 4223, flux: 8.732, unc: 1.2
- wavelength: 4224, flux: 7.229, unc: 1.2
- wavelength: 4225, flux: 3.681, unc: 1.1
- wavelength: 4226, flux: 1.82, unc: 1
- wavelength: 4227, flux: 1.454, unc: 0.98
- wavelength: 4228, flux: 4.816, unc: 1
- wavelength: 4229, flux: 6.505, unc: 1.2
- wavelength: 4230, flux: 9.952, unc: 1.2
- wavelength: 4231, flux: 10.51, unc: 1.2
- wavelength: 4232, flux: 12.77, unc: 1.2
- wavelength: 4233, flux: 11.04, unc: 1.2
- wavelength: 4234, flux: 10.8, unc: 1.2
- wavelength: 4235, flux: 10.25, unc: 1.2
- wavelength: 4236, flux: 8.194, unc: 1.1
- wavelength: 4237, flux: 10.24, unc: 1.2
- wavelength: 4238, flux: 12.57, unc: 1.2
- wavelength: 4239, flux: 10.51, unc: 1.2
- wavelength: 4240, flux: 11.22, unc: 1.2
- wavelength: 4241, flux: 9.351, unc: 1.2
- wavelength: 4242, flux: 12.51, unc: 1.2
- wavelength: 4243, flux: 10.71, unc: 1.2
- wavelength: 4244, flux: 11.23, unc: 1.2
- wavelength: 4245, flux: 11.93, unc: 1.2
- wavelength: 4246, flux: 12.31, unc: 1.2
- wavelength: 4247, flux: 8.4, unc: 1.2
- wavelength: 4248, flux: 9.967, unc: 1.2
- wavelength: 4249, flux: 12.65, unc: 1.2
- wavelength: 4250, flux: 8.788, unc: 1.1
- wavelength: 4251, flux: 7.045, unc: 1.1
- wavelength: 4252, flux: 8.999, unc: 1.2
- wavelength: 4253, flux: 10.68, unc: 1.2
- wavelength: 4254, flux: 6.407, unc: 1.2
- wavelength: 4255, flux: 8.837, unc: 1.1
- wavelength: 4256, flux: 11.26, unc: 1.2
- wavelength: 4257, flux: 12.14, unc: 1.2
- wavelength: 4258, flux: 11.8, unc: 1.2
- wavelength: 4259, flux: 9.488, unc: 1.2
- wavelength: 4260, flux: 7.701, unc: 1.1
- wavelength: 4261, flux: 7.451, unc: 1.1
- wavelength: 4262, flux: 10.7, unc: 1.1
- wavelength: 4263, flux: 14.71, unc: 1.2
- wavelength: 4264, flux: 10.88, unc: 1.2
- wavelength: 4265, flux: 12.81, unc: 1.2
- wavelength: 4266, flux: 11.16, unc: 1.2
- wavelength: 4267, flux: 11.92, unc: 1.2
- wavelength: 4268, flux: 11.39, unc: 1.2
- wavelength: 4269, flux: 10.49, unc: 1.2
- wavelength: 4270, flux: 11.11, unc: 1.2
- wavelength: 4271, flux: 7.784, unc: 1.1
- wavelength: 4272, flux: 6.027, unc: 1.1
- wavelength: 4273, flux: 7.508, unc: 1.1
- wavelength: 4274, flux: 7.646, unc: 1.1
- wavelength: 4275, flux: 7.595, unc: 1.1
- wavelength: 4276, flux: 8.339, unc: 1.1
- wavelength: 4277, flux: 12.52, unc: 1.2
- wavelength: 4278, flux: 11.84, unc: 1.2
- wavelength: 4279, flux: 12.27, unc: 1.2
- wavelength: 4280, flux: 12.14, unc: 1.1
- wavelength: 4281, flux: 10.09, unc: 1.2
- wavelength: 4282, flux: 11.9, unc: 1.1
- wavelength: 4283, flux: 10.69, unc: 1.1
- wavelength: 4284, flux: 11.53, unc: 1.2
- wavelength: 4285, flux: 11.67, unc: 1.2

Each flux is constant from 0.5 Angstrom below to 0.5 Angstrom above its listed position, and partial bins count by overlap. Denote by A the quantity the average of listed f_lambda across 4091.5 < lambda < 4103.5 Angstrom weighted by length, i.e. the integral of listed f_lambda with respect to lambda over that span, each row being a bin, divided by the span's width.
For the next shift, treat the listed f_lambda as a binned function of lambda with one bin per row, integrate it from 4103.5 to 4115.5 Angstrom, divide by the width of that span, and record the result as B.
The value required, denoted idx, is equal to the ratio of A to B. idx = 1.0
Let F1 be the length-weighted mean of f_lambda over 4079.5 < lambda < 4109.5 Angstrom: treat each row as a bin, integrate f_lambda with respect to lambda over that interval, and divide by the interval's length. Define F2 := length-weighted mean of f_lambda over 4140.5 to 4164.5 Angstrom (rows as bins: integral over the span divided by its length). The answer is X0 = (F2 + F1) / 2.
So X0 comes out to 11.3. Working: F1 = 11.4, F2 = 11.2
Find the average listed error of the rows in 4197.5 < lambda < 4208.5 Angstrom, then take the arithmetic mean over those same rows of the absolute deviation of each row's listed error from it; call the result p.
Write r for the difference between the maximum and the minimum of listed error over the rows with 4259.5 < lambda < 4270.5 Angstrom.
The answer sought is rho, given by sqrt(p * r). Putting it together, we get 0.055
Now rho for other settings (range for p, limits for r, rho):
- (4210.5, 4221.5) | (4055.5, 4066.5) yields 0.063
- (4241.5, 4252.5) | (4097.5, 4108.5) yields 0.055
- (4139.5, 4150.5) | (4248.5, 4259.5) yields 0.041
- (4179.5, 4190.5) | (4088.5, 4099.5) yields 0.055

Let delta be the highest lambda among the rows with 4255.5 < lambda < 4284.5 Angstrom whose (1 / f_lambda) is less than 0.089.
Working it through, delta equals 4284 Angstrom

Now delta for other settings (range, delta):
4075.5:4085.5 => 4082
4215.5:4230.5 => 4221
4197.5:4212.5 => 4212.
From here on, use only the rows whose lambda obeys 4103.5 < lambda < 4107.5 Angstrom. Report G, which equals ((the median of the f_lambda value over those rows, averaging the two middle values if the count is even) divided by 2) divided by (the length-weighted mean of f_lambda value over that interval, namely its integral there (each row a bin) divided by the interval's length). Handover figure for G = 0.47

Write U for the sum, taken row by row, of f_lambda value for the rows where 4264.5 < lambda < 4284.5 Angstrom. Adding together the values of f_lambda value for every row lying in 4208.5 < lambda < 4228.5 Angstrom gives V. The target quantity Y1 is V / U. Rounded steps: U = 207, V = 194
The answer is 0.94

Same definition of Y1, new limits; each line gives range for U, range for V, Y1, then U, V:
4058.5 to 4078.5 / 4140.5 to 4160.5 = 1.14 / 190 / 216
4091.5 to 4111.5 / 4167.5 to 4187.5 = 1.00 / 223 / 222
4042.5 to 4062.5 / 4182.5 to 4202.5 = 1.07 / 195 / 209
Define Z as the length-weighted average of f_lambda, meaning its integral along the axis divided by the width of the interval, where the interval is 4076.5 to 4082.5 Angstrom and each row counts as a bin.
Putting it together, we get 11.4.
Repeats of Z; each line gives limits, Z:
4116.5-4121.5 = 11.8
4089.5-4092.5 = 12.4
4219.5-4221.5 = 12.4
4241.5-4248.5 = 11.0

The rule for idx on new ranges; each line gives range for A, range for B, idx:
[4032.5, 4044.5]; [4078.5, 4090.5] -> 0.8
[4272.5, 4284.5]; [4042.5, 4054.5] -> 1.1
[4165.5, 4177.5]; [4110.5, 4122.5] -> 0.9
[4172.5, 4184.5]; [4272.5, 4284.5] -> 1.1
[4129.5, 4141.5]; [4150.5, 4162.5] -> 0.9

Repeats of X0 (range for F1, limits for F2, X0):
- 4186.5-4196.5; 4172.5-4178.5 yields 10.7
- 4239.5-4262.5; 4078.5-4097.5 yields 11.0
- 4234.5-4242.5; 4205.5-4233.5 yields 10.4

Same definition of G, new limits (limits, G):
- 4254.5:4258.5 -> 0.52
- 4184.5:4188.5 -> 0.47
